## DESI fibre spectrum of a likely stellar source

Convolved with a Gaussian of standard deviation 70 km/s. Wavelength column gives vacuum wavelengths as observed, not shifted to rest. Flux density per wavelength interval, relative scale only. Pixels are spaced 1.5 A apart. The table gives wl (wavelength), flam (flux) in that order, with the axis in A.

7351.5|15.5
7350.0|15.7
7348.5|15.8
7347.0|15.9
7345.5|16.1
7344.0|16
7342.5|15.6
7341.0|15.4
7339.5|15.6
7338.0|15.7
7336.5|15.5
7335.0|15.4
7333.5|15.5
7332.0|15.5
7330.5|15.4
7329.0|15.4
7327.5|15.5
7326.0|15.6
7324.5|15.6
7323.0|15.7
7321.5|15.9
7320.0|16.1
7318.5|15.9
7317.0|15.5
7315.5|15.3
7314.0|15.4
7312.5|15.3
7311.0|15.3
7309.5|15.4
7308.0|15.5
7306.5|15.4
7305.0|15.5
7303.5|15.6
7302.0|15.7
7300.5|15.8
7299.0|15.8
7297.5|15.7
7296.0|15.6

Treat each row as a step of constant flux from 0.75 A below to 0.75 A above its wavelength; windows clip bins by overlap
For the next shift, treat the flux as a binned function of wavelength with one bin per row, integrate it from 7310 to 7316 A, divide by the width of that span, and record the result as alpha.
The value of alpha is 15.3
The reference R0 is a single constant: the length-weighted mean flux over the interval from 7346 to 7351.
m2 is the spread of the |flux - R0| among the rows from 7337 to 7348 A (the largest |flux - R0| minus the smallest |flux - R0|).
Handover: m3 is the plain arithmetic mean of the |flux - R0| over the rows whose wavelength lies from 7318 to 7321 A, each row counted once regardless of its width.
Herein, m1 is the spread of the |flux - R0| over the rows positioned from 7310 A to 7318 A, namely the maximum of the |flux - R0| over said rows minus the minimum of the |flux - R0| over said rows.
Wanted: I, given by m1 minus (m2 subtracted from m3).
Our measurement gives 0.3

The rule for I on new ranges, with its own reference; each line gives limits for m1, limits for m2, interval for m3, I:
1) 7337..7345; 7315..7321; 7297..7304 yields 0.6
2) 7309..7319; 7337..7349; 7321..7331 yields 0.6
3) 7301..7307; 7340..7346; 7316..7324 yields 0.3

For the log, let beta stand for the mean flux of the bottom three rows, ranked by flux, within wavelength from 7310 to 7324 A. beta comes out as 15.3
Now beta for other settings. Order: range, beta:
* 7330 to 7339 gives 15.4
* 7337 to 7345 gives 15.5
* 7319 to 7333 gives 15.4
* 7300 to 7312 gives 15.4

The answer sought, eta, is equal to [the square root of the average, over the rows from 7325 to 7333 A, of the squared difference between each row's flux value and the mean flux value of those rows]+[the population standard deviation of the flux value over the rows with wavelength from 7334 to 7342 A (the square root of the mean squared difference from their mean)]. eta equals 0.19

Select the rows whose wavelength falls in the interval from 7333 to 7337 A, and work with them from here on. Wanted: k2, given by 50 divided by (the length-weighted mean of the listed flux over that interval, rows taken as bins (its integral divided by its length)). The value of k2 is 3.23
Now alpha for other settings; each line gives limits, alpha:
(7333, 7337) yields 15.5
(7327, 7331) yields 15.4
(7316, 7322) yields 15.8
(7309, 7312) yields 15.3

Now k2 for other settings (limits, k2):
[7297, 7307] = 3.20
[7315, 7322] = 3.17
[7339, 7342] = 3.23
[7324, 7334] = 3.23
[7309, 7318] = 3.25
